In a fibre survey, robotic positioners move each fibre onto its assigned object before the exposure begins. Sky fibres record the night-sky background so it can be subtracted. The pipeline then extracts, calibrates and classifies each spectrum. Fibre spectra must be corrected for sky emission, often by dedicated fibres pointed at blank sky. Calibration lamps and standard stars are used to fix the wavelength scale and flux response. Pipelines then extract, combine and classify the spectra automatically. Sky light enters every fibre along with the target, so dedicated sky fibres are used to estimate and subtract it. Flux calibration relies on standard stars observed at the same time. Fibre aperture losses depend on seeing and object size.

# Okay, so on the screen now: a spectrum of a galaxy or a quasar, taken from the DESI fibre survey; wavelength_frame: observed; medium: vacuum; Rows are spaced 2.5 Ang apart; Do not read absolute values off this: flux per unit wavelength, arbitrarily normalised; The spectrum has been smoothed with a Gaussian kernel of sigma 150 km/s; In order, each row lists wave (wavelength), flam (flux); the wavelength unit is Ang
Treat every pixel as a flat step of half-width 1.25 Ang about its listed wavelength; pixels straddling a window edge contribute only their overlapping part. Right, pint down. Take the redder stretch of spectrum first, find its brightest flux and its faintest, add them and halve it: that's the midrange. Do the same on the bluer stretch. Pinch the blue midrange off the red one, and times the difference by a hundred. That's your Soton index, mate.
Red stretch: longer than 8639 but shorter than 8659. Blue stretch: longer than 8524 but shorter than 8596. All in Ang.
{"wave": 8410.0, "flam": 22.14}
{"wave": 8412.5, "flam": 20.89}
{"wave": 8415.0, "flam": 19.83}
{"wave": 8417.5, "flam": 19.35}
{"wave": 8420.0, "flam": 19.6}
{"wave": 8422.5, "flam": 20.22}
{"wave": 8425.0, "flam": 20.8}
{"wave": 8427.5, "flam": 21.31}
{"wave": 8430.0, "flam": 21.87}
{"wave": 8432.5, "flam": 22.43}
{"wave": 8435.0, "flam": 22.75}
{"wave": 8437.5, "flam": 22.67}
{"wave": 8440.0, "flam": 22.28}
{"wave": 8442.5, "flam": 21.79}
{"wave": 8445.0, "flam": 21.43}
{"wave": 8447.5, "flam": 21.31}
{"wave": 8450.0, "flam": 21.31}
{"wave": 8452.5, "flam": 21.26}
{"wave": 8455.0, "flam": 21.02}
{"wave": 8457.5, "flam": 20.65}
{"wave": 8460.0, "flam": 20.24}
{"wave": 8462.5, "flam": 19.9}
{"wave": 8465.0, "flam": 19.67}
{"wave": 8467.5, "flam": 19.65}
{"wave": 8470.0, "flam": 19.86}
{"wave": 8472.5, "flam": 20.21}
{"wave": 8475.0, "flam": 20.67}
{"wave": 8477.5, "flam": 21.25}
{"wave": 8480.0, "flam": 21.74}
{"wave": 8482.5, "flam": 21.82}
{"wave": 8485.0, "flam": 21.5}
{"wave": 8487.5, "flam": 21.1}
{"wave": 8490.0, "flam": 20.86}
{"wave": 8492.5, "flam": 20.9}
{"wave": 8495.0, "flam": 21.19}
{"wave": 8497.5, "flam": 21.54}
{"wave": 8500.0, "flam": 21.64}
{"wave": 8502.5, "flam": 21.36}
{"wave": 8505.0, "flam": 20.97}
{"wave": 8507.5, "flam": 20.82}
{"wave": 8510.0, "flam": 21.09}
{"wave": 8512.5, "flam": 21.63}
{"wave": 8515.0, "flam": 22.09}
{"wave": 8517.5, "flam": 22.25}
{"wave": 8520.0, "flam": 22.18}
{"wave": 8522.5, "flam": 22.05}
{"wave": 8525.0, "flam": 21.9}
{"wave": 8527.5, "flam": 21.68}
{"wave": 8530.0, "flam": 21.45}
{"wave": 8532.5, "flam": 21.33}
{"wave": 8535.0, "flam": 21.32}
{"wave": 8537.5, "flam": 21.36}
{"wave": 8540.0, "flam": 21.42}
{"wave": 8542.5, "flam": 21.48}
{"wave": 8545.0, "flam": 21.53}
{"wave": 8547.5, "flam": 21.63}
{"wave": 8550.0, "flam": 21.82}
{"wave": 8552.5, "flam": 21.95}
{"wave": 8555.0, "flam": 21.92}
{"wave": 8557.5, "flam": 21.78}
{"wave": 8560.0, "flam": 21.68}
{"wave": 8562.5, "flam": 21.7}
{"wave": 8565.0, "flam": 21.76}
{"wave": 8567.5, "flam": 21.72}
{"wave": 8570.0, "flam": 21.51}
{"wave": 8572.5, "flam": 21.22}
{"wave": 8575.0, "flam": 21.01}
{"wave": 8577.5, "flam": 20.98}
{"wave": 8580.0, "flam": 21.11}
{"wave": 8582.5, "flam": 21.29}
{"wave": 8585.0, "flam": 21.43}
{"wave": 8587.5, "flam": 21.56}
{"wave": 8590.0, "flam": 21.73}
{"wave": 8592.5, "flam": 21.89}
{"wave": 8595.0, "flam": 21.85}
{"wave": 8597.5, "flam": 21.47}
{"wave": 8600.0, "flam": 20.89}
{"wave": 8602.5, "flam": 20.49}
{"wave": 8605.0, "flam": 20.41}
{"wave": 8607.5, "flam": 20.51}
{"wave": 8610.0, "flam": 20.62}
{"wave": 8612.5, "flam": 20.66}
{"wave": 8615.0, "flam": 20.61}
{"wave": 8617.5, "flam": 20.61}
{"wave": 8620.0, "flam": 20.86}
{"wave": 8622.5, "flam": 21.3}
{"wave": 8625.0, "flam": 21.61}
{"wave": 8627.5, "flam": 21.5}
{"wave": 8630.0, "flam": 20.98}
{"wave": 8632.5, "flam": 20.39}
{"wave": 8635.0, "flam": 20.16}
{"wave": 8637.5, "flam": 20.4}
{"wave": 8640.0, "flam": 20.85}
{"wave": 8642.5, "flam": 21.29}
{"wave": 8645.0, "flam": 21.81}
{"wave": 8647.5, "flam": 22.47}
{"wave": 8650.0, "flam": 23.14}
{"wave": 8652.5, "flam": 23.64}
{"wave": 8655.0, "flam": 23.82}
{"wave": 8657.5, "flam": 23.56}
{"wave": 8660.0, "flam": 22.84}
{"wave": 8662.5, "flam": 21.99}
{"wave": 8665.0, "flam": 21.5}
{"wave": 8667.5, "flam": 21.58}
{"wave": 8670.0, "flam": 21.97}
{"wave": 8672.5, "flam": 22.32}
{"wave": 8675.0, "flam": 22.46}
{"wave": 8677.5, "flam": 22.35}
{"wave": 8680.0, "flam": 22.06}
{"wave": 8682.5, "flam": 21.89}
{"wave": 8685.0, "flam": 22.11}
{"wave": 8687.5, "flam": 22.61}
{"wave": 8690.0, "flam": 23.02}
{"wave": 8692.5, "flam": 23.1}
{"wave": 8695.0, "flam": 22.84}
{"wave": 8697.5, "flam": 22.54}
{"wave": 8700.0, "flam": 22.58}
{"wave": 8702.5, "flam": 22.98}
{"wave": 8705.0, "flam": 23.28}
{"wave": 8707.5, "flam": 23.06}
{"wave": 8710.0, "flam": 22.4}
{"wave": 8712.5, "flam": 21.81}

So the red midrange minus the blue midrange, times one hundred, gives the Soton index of 87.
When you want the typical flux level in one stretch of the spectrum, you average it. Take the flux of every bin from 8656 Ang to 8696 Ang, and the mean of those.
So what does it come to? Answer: 22.4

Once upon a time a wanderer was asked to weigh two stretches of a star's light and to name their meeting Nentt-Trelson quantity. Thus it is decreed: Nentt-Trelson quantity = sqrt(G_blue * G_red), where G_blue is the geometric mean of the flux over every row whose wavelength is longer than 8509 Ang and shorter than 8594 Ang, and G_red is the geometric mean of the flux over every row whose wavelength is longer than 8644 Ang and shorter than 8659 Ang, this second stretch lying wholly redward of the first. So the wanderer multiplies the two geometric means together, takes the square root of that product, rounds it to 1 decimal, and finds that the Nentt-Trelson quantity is 22.3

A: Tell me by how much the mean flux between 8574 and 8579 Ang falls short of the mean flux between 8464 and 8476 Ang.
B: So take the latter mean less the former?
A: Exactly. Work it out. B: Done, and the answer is -1.0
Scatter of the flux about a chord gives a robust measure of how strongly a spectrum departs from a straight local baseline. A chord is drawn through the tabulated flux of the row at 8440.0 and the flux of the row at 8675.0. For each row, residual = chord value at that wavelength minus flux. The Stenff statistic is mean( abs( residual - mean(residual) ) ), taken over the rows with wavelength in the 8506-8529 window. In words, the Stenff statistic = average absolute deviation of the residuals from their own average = 0.39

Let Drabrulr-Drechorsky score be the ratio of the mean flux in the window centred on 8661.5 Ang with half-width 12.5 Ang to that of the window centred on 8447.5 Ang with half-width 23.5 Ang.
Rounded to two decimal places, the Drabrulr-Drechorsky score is 1.07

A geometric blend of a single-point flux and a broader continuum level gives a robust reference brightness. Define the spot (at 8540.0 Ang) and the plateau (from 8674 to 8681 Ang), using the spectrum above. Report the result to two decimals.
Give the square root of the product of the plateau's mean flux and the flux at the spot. 21.85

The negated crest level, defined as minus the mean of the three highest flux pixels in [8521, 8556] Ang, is -22.0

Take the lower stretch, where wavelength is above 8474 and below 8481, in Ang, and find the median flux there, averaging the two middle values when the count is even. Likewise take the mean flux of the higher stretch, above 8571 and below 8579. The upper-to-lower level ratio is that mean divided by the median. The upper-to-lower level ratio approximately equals 0.99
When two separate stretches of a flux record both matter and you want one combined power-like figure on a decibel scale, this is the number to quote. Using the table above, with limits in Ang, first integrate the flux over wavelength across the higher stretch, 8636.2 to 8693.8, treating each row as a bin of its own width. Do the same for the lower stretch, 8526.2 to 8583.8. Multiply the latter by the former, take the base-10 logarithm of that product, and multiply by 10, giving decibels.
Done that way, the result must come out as 62.0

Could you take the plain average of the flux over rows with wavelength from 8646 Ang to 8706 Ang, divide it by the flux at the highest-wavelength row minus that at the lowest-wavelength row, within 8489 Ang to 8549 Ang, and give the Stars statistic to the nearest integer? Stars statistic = 29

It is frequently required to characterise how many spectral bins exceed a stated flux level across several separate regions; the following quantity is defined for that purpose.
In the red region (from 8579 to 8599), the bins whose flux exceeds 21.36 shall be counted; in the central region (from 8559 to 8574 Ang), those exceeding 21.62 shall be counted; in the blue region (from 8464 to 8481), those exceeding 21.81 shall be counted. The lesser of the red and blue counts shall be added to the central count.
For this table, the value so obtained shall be 4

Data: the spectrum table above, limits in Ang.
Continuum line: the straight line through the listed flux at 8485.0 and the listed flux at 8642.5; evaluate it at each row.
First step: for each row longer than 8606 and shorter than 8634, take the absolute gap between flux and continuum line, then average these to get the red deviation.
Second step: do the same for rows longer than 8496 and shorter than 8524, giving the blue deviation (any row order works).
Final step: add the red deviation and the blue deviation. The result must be 0.97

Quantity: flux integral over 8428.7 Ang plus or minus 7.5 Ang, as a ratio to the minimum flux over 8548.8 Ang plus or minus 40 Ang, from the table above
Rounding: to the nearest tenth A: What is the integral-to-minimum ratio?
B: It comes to 15.4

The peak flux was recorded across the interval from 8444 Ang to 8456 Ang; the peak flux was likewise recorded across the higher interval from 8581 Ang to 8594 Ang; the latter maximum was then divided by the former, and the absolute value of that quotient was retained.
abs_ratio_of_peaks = 1.02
